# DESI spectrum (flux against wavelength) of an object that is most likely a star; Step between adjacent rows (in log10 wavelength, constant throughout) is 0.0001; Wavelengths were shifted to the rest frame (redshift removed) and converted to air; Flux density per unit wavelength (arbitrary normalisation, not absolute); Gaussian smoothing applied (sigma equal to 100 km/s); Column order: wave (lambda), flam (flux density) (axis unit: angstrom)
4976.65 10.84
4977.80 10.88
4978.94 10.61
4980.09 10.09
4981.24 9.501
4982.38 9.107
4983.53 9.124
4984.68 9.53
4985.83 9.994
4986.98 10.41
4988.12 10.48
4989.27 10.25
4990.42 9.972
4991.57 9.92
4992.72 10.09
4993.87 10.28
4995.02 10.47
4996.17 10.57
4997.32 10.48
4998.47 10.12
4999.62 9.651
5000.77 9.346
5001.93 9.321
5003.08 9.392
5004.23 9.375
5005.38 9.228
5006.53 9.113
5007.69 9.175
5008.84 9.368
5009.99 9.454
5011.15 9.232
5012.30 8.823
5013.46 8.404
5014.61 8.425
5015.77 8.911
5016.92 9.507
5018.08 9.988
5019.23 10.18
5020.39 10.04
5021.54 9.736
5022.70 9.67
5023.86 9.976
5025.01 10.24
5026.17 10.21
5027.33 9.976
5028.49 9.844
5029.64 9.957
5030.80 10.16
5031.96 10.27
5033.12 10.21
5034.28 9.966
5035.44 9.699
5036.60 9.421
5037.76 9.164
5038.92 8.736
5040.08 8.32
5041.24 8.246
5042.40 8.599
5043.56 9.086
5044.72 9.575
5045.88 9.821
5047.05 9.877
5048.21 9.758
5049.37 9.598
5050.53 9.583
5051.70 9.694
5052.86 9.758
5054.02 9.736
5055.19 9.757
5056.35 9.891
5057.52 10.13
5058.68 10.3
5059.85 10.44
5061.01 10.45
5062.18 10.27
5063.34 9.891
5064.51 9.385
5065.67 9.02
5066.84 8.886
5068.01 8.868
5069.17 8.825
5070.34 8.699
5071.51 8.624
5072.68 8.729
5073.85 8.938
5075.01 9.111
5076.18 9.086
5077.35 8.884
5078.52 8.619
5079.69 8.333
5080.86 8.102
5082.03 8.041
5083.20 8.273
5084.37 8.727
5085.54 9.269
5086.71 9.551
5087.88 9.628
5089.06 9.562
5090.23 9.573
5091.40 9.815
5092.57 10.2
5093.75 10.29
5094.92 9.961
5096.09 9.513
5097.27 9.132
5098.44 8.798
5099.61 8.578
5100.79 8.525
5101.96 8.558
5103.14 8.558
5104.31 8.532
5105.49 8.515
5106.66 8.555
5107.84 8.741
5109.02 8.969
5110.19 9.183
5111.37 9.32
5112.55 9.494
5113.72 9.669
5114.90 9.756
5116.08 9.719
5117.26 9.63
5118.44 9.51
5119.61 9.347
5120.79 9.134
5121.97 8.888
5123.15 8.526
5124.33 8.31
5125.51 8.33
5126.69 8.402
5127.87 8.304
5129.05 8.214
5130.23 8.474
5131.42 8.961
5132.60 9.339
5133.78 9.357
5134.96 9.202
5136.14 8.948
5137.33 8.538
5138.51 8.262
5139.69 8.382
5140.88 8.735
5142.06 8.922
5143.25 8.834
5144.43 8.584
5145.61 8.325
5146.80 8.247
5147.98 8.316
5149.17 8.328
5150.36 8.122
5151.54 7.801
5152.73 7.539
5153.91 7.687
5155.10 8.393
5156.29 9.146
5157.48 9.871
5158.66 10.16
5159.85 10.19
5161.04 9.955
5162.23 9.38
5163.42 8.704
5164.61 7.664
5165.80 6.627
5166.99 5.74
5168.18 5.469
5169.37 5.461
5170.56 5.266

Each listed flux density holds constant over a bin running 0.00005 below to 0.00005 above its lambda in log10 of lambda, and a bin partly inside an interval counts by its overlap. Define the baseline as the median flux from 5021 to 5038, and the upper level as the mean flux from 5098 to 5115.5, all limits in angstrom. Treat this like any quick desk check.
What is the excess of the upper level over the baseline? -1.0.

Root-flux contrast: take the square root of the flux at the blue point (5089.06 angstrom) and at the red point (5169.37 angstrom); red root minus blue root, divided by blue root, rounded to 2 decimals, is -0.24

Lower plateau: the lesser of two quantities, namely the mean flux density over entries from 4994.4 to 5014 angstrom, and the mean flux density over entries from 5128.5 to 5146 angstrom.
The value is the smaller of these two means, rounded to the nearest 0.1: 8.7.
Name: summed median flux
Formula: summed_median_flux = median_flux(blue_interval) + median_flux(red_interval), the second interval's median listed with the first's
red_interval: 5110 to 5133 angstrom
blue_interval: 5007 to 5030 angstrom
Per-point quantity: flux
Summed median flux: 18.86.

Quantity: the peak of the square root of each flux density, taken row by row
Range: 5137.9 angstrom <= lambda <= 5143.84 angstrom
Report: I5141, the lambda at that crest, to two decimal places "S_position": 5142.06 angstrom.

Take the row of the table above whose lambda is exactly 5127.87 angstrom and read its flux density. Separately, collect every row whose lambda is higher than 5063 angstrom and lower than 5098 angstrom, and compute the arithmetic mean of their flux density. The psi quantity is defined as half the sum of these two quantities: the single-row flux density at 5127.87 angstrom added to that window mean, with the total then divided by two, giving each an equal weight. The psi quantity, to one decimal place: 8.7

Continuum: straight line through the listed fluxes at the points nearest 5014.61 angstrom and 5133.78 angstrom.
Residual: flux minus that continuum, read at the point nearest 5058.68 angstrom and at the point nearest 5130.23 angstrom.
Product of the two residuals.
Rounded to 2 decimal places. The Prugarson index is -1.31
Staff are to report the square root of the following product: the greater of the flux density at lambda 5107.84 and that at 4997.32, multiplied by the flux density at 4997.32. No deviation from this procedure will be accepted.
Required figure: 10.5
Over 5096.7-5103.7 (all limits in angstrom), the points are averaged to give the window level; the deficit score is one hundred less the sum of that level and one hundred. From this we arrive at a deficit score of -8.69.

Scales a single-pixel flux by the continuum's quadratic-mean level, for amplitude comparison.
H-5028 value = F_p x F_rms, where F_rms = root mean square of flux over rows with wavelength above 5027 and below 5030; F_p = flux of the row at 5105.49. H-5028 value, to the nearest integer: 85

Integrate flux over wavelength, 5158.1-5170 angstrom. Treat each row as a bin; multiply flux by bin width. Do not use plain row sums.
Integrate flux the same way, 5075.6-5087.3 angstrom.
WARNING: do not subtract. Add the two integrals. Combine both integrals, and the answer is 196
